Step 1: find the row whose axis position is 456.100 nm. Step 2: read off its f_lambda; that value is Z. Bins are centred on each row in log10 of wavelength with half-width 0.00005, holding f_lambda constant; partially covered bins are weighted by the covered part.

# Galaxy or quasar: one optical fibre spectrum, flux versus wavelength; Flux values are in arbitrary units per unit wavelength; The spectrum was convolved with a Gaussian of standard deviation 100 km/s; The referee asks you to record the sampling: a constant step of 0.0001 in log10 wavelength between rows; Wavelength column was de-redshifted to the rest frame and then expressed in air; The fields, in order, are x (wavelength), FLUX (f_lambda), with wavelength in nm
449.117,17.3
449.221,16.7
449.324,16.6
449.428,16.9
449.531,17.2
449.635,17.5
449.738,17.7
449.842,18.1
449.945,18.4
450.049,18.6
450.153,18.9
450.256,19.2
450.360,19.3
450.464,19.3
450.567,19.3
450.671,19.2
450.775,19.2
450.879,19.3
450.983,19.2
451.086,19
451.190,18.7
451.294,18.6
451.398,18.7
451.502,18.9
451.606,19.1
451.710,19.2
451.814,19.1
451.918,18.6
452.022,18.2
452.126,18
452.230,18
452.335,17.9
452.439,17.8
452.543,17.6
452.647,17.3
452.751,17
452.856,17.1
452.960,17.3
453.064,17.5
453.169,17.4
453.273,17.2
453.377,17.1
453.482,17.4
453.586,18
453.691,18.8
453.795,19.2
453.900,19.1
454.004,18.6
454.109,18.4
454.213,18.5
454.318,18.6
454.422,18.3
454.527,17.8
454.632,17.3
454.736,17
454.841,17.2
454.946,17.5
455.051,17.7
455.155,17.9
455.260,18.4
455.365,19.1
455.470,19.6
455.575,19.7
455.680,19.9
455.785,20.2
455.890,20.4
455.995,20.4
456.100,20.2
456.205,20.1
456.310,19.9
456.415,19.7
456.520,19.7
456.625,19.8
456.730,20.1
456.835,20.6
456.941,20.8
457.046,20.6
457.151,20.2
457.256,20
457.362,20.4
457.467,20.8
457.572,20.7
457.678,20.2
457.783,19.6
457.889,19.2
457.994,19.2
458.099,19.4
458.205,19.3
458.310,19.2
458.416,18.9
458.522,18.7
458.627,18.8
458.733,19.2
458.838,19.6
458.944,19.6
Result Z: 20.2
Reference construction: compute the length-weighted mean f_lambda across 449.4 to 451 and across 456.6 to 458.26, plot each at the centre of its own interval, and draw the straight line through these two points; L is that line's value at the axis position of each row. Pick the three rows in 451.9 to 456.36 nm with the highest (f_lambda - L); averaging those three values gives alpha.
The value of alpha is 0.58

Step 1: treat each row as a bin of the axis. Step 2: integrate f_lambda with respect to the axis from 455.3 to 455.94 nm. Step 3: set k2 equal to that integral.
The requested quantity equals 13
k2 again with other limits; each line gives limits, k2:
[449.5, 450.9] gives 26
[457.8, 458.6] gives 15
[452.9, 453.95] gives 19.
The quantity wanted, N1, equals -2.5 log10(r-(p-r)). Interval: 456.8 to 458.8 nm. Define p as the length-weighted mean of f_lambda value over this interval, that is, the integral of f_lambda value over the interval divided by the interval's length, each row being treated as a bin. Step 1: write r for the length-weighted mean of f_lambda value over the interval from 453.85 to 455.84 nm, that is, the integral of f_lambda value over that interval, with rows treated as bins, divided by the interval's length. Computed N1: -3.09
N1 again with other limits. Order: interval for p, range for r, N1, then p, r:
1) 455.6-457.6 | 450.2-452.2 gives -3.12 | 20.2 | 18.9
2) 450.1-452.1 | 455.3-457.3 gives -3.31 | 19.0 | 20.0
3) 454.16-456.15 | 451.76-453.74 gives -3.06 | 18.7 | 17.7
